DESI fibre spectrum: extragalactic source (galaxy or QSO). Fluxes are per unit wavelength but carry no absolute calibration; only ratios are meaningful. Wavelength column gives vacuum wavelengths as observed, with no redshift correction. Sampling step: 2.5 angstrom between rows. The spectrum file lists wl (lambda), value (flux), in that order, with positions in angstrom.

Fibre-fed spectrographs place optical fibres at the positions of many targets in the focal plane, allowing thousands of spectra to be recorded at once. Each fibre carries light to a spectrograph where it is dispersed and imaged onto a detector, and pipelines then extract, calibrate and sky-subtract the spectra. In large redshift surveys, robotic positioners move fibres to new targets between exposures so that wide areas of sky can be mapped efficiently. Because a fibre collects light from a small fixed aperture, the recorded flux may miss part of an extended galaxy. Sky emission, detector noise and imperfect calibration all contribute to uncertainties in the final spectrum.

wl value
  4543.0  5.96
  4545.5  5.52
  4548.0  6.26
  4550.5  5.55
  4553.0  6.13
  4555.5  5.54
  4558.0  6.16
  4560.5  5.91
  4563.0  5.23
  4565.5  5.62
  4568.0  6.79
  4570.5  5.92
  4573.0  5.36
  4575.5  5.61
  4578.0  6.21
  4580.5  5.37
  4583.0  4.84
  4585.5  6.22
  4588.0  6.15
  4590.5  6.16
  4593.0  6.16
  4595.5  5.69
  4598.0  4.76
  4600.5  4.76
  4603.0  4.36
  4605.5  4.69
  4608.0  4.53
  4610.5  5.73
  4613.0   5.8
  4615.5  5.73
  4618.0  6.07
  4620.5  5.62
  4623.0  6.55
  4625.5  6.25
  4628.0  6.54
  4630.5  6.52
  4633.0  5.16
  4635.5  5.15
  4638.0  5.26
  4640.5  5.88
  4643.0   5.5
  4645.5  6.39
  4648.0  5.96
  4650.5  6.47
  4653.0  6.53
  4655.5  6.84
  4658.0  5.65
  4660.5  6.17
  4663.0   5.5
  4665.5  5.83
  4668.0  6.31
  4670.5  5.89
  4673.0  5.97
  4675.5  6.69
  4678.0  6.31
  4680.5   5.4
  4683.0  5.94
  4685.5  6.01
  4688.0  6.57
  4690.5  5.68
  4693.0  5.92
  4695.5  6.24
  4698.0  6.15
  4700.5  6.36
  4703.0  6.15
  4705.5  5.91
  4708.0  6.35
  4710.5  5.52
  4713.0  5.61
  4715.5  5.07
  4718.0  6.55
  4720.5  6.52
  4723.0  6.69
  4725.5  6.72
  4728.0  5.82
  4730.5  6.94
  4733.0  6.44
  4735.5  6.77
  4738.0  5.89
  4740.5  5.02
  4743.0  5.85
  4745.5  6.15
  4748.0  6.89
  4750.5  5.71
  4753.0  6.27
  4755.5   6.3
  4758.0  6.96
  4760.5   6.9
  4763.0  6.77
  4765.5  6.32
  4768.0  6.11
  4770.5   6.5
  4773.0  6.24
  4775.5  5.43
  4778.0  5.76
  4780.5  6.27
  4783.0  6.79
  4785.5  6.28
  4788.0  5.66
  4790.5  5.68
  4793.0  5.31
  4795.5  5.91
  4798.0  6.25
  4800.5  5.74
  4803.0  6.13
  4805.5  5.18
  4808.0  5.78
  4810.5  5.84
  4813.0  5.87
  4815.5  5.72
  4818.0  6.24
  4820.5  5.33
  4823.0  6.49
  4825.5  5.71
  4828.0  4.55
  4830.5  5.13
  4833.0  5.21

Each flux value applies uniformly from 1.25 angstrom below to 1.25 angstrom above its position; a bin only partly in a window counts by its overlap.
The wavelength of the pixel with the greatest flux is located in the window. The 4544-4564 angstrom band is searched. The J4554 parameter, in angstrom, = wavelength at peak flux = 4548.0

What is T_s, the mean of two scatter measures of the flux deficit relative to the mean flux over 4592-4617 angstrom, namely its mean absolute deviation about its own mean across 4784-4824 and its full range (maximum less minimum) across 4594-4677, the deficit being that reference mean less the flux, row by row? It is 1.38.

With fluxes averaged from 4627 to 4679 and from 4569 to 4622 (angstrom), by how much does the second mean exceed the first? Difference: -0.5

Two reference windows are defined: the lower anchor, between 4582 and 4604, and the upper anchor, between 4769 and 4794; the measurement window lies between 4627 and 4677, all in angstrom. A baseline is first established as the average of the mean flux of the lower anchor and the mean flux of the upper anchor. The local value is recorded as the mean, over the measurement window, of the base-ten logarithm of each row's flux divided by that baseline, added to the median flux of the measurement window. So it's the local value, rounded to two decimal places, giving 5.98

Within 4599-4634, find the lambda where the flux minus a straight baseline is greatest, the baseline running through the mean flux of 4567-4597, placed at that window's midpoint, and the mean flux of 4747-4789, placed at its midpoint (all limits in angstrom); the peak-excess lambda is 4623.0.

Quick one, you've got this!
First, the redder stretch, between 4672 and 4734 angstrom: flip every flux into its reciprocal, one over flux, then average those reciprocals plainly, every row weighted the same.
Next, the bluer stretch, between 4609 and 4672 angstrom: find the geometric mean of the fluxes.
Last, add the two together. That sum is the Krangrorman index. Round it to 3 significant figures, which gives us 6.12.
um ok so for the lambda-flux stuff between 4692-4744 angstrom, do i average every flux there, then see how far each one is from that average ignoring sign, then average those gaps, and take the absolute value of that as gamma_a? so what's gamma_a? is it 0.42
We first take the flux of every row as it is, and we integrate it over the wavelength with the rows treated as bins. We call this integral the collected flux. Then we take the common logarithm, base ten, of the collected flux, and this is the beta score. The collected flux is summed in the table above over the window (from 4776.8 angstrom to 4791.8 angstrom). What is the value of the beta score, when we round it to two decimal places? 1.96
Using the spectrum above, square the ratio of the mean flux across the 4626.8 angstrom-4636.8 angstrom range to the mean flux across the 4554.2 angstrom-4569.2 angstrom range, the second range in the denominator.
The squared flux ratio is 0.99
